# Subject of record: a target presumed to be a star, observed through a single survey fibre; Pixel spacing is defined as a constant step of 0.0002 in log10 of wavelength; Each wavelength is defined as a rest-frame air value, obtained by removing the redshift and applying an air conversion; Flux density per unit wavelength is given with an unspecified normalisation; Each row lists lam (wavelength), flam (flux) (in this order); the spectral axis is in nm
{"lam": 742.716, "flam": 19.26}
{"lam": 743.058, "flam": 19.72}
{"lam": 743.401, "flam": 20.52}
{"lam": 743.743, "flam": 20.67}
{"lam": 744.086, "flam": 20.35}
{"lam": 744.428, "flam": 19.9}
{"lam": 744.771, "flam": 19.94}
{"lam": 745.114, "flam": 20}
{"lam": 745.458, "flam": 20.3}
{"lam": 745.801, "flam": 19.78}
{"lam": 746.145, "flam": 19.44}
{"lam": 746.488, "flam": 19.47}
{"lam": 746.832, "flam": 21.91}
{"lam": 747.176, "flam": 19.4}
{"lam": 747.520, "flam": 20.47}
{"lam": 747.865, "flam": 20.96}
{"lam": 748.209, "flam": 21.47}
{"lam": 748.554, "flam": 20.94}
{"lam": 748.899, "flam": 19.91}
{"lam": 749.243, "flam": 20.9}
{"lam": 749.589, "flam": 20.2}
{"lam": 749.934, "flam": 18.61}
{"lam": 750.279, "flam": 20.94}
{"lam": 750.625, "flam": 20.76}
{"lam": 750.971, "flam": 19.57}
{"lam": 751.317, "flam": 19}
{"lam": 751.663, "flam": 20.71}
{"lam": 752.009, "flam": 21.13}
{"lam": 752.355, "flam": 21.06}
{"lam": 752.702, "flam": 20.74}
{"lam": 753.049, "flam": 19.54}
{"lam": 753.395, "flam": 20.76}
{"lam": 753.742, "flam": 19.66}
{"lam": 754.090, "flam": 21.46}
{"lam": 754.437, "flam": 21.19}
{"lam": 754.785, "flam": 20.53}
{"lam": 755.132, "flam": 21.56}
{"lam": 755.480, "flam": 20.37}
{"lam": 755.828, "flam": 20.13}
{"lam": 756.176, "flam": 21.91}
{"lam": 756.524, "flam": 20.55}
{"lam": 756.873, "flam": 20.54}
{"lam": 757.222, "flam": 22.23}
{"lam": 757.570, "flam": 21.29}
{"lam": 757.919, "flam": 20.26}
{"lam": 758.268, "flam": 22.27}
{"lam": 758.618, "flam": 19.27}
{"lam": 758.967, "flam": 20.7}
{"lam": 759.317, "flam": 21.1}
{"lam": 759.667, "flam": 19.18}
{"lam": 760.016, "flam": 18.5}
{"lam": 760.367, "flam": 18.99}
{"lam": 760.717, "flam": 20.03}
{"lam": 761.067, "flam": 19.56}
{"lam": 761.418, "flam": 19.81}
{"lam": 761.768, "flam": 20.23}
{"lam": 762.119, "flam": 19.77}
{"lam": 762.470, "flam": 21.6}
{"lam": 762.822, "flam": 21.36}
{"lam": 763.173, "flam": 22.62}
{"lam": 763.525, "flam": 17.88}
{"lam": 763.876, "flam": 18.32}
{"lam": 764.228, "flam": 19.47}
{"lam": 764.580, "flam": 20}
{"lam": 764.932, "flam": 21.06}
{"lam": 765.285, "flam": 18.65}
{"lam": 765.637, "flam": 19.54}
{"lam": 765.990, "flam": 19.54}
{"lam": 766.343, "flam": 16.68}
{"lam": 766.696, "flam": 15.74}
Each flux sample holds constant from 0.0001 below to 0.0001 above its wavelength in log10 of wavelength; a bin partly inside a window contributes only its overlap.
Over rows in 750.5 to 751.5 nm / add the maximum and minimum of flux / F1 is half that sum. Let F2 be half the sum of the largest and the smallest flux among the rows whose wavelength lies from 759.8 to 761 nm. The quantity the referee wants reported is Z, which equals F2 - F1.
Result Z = -0.6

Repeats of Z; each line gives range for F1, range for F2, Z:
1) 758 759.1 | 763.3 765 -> -1.3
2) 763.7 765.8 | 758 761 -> 0.7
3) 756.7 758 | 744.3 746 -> -1.2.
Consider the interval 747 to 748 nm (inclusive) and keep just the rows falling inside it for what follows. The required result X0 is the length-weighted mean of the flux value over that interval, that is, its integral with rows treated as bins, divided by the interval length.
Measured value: 20.2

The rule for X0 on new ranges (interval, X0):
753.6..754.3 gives 20.6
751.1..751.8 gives 19.8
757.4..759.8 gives 20.6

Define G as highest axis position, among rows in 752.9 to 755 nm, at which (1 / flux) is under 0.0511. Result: 754.785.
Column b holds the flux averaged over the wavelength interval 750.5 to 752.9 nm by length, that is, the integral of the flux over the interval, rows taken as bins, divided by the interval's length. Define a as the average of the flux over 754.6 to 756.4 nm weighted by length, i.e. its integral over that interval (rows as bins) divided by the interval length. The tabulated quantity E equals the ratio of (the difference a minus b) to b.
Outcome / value 0.024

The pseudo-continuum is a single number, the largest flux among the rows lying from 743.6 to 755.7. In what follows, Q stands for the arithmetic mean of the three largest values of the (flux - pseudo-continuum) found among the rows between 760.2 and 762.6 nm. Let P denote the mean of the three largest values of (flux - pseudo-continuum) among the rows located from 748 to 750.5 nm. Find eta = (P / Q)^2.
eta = 0.4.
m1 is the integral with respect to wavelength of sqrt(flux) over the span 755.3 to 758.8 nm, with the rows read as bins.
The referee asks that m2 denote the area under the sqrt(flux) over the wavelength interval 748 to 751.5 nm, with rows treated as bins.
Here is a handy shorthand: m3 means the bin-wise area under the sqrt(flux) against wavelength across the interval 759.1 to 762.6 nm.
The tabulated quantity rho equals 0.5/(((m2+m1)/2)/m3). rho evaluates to 0.492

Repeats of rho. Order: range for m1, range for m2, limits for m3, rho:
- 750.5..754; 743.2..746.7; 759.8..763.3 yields 0.500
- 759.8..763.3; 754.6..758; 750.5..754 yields 0.504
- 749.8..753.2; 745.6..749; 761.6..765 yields 0.499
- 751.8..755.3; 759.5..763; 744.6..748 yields 0.483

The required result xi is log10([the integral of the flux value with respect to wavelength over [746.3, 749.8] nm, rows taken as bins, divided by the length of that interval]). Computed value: 1.31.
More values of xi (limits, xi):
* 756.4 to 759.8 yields 1.32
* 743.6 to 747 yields 1.30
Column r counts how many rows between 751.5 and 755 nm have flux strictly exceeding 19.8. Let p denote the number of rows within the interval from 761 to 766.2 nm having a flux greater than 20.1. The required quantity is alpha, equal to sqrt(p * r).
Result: 6.3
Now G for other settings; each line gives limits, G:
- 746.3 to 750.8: 750.625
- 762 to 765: 764.932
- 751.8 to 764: 763.173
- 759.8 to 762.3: 762.119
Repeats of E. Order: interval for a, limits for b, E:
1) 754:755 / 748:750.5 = 0.030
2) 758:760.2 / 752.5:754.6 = -0.019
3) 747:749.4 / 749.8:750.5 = 0.034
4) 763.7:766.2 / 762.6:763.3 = -0.111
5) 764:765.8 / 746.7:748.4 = -0.053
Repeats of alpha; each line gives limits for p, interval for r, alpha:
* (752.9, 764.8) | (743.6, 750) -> 16.7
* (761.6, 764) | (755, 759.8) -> 6.9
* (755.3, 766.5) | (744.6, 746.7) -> 6.9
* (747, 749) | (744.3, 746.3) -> 4.0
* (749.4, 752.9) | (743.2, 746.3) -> 7.0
